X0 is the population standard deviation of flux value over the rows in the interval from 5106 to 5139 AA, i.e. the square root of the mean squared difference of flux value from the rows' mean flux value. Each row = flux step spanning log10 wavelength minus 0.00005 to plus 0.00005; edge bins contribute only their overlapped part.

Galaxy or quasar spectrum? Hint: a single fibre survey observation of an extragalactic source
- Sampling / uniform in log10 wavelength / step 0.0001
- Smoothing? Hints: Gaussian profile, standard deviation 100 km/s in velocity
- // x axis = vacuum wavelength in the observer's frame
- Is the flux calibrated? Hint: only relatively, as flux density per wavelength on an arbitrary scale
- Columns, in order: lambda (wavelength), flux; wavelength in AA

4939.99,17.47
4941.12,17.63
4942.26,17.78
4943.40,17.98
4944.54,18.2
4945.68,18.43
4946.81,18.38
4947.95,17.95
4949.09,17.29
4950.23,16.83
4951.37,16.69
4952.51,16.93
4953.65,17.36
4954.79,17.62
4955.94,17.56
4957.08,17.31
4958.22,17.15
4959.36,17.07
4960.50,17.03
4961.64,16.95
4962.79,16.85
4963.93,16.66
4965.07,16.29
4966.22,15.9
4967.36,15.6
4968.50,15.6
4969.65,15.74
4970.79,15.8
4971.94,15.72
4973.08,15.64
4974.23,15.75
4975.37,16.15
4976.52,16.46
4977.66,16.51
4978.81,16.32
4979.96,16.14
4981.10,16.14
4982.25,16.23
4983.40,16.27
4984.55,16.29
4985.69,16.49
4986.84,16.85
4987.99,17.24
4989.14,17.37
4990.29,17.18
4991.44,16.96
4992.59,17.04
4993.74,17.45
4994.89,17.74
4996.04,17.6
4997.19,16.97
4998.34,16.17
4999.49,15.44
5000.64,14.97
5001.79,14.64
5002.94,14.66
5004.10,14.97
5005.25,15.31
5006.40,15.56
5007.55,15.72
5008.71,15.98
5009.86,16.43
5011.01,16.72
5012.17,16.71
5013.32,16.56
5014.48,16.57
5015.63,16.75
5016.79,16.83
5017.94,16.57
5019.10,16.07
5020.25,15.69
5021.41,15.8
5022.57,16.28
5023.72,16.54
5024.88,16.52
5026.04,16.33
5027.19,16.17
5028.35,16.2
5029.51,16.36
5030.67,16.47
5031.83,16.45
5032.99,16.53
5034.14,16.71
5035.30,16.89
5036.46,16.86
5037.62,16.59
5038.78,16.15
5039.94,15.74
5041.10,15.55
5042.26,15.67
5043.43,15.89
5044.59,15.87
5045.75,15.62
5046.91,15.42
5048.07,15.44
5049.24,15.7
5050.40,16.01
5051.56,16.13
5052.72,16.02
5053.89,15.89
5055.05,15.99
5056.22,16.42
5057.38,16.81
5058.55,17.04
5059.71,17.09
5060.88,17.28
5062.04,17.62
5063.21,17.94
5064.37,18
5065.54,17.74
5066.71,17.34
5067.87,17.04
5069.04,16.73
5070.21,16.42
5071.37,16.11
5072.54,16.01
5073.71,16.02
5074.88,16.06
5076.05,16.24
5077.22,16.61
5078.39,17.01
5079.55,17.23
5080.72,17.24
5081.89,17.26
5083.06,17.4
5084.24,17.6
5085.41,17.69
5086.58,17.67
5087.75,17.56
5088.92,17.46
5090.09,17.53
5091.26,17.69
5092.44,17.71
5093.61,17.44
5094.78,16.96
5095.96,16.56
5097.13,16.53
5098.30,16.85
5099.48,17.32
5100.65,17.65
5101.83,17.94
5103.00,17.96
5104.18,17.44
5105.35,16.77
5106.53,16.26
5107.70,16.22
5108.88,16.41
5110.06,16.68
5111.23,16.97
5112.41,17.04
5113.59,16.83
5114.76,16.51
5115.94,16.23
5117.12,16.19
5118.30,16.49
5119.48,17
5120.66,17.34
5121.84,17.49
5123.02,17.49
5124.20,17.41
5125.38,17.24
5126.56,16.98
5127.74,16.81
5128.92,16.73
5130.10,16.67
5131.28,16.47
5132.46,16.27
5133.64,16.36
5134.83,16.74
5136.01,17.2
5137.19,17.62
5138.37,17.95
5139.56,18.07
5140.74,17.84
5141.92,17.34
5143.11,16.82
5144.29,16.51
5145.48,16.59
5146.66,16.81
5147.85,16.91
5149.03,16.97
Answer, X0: 0.48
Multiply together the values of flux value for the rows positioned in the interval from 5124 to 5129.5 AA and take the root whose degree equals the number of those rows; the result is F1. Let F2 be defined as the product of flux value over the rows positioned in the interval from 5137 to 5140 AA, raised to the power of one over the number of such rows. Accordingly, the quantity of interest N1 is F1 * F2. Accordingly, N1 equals 305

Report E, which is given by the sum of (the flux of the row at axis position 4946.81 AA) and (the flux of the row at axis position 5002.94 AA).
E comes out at 33.0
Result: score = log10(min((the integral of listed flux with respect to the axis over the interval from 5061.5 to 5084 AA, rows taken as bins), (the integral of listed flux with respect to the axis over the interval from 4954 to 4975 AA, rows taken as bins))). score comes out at 2.54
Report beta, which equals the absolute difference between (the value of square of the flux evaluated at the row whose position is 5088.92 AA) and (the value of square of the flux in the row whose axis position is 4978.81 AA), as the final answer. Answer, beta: 39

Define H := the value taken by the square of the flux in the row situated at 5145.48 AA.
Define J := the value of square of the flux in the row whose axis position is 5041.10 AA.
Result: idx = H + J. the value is 517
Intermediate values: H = 275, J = 242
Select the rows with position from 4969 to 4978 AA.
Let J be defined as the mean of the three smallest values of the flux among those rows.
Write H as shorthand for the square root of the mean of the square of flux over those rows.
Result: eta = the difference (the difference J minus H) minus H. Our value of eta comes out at -16.2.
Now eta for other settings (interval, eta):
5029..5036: -16.7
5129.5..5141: -17.9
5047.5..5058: -16.4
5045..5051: -15.8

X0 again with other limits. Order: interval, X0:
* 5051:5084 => 0.64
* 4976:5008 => 0.87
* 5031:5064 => 0.66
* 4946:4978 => 0.76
